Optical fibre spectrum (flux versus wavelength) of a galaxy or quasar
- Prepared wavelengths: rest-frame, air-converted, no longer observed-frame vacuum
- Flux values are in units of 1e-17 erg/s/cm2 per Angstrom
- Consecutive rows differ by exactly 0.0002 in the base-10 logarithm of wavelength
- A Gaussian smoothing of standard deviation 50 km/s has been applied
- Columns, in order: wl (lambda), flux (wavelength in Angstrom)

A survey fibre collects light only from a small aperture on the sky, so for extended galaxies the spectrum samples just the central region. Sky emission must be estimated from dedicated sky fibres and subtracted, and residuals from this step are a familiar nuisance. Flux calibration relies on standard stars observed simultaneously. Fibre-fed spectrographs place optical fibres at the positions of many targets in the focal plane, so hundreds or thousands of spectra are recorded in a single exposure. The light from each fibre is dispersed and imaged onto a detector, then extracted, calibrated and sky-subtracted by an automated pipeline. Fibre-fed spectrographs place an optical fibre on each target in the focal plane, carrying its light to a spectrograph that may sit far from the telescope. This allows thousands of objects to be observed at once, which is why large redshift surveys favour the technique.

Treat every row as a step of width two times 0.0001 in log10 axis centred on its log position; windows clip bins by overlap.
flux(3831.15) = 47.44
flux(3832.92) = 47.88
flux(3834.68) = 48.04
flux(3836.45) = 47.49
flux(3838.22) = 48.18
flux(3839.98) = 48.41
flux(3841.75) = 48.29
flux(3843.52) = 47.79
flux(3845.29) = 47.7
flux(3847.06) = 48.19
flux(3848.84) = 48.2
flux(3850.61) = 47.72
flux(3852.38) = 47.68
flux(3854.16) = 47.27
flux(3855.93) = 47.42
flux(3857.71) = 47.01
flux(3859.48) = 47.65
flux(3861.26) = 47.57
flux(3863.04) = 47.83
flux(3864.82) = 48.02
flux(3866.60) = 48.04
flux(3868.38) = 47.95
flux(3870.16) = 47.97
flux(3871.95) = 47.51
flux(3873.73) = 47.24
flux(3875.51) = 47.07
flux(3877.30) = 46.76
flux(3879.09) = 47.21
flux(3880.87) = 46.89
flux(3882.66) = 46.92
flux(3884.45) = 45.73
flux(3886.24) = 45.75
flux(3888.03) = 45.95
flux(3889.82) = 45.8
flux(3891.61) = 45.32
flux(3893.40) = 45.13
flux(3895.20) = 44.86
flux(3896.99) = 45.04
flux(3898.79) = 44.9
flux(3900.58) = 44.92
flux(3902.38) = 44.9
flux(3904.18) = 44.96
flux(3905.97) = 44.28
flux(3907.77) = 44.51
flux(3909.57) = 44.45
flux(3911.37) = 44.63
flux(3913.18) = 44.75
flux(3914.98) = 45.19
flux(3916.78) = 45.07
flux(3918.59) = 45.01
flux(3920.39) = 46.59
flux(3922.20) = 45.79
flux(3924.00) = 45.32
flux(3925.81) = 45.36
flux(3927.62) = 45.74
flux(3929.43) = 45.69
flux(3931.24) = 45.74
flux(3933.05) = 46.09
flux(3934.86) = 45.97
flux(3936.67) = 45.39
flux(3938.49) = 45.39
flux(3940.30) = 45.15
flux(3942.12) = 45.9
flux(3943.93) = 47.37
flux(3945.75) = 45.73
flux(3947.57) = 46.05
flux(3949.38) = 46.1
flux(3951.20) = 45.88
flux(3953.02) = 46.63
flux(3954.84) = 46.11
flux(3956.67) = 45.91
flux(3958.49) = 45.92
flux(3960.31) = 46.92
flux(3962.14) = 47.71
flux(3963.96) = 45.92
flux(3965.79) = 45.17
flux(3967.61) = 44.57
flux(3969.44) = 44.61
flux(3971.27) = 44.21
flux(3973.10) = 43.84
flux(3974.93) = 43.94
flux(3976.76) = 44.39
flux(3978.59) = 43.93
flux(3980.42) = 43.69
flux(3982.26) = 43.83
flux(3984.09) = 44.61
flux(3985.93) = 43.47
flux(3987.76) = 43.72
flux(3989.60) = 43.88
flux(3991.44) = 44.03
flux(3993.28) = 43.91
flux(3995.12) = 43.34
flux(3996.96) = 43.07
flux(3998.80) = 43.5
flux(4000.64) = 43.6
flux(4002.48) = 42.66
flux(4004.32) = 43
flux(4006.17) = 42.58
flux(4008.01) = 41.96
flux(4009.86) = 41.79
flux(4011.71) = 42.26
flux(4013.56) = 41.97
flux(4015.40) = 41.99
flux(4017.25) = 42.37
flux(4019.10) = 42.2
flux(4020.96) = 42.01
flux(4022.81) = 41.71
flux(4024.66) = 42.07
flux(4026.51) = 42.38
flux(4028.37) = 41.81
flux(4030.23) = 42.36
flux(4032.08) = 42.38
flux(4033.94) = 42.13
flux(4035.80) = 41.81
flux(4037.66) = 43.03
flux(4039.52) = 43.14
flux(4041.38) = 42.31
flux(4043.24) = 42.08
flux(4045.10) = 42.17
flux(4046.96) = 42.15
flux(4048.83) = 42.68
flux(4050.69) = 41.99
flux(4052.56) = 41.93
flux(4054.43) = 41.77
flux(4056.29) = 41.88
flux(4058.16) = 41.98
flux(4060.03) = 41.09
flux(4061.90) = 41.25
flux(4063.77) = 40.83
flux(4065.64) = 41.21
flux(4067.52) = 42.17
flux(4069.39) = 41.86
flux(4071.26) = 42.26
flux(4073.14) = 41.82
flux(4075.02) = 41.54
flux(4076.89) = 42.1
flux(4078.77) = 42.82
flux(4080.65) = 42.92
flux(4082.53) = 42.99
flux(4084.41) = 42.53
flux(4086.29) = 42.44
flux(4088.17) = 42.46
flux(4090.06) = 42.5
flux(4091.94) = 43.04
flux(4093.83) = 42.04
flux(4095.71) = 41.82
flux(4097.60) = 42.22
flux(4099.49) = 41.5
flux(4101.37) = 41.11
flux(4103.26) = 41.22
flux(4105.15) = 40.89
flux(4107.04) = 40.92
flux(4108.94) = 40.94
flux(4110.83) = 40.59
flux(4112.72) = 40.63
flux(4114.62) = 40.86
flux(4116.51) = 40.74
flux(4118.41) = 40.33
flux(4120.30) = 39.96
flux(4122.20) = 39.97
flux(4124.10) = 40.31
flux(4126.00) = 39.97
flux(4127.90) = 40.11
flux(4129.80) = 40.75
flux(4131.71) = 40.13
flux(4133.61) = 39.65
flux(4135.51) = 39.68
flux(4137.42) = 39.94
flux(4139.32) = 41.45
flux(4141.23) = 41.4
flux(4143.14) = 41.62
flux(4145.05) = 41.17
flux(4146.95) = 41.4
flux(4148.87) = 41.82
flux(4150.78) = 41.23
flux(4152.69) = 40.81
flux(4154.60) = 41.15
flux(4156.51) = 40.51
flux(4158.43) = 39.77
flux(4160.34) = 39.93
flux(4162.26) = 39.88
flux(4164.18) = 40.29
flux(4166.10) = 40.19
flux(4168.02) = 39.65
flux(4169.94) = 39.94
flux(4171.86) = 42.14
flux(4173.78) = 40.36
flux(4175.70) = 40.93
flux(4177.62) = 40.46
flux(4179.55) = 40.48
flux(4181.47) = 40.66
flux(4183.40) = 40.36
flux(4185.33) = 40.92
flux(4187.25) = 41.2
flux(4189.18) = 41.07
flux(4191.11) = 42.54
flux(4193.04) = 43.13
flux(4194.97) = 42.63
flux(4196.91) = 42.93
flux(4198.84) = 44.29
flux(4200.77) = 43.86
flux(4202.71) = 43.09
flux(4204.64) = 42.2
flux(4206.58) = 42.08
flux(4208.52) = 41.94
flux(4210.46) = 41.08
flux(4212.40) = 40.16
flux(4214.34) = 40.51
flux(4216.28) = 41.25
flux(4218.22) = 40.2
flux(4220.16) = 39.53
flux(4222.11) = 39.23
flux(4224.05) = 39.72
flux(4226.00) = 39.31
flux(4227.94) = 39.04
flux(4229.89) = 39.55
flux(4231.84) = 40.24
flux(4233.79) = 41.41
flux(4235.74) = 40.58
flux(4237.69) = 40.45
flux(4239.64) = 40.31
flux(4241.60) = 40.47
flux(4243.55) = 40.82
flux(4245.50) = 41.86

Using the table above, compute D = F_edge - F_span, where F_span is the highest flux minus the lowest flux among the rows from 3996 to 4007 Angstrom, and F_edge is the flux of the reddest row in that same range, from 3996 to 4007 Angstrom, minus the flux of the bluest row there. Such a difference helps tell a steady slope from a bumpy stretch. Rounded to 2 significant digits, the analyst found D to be -1.5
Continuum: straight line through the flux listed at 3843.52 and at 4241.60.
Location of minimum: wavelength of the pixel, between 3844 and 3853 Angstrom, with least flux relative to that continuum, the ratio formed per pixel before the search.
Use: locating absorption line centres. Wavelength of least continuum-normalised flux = 3845.29 Angstrom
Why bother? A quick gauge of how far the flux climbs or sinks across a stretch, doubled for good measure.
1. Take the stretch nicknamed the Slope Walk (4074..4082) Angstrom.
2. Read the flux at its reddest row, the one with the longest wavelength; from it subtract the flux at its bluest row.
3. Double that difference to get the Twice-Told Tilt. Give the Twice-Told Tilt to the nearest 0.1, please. 2.8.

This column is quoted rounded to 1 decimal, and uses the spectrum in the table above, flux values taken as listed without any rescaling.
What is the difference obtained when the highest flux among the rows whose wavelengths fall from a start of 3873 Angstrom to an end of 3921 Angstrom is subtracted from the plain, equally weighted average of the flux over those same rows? -1.7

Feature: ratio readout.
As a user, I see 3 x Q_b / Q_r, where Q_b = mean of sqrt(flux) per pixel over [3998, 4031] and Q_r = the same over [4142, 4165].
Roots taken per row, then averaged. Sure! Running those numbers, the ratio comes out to 3.06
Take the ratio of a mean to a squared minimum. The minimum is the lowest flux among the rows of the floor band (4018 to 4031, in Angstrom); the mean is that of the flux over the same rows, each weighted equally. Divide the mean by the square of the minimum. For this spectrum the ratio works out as 0.0242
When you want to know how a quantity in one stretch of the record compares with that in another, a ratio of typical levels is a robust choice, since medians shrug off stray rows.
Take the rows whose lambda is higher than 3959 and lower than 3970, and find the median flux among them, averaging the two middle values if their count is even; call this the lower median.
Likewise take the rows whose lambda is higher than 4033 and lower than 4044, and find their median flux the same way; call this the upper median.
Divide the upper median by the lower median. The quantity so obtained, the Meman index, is 0.927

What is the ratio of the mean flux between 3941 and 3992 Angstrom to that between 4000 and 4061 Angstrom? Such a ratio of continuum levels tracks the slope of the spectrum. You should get 1.07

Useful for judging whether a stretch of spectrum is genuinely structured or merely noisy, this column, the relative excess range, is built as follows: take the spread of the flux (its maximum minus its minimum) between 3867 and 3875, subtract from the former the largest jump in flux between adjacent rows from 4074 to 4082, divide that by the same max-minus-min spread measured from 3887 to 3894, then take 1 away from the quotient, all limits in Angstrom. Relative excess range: -1.0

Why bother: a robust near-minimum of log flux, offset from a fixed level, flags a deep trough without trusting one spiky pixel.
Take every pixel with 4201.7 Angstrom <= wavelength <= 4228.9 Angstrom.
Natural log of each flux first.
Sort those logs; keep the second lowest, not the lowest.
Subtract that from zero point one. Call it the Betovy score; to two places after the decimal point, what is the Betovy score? -3.57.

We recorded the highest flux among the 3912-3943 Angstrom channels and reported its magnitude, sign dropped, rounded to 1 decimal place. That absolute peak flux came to 46.6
